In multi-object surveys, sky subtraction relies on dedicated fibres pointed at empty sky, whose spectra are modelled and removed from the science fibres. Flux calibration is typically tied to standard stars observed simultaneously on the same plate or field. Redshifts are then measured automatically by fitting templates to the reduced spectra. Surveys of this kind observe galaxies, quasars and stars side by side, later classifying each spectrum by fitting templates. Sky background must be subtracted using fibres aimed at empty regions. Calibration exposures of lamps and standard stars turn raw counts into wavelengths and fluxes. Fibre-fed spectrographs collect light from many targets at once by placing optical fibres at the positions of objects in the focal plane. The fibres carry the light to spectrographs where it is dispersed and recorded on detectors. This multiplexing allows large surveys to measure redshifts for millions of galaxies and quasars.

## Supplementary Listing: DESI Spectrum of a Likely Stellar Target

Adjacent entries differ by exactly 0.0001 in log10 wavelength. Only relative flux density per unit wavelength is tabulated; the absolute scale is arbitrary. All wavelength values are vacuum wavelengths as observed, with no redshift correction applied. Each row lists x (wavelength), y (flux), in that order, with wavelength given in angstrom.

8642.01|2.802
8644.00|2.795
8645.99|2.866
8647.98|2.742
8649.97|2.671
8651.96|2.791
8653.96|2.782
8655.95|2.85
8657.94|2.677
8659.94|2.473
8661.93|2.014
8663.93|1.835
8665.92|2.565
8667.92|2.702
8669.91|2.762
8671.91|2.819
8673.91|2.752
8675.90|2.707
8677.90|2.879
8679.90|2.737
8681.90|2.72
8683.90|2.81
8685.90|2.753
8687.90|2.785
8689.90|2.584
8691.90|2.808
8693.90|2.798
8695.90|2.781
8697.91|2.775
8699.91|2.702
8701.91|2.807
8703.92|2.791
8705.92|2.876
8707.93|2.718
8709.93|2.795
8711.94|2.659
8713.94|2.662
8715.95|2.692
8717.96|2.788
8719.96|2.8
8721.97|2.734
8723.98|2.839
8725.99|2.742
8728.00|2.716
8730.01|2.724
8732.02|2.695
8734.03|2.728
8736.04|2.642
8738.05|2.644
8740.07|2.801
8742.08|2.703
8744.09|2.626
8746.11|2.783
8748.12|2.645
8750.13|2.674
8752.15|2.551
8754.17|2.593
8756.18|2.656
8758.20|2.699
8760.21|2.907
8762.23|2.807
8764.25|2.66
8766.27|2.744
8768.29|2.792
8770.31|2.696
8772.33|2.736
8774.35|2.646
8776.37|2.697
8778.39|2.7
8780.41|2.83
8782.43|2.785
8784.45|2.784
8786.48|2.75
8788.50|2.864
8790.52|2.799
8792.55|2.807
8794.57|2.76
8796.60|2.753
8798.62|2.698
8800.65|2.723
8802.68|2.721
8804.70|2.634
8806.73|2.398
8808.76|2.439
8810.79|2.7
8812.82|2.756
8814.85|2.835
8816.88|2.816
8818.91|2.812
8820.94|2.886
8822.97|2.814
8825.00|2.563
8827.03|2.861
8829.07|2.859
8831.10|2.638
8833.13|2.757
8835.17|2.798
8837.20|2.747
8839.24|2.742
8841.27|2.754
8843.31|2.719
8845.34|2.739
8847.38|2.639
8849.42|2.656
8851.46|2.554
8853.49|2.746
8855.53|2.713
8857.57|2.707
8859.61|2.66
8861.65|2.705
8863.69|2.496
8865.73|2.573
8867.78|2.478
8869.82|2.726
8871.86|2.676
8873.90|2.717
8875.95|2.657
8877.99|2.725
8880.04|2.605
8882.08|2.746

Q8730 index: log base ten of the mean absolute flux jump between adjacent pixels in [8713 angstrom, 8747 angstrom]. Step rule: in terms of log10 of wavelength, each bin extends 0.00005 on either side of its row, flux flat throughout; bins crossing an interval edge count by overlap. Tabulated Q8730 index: -1.17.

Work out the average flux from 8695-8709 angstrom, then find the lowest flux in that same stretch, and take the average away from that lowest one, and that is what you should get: -0.08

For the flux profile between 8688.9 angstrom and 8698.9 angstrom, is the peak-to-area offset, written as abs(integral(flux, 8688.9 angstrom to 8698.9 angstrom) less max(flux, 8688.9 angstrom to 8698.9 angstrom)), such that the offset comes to 24.7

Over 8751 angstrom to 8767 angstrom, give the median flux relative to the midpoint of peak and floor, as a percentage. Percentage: 98.2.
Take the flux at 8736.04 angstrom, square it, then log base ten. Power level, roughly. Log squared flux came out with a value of 0.844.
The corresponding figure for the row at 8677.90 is 0.918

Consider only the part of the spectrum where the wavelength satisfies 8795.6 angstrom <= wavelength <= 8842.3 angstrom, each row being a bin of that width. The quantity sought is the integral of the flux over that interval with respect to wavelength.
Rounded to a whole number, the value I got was 127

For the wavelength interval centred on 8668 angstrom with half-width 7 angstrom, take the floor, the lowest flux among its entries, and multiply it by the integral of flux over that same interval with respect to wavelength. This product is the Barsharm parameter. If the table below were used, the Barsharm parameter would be 64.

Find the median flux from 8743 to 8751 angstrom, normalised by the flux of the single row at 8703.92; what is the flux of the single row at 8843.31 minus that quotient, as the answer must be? 1.8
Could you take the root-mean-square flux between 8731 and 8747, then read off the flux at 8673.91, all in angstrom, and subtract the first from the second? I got 0.049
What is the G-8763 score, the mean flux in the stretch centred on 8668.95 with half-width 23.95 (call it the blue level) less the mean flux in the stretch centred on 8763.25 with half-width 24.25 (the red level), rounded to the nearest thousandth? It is -0.049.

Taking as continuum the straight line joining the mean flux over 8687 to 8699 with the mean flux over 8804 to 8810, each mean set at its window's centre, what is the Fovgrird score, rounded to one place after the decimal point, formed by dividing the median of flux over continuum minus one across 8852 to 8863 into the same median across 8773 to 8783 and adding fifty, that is 50.4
